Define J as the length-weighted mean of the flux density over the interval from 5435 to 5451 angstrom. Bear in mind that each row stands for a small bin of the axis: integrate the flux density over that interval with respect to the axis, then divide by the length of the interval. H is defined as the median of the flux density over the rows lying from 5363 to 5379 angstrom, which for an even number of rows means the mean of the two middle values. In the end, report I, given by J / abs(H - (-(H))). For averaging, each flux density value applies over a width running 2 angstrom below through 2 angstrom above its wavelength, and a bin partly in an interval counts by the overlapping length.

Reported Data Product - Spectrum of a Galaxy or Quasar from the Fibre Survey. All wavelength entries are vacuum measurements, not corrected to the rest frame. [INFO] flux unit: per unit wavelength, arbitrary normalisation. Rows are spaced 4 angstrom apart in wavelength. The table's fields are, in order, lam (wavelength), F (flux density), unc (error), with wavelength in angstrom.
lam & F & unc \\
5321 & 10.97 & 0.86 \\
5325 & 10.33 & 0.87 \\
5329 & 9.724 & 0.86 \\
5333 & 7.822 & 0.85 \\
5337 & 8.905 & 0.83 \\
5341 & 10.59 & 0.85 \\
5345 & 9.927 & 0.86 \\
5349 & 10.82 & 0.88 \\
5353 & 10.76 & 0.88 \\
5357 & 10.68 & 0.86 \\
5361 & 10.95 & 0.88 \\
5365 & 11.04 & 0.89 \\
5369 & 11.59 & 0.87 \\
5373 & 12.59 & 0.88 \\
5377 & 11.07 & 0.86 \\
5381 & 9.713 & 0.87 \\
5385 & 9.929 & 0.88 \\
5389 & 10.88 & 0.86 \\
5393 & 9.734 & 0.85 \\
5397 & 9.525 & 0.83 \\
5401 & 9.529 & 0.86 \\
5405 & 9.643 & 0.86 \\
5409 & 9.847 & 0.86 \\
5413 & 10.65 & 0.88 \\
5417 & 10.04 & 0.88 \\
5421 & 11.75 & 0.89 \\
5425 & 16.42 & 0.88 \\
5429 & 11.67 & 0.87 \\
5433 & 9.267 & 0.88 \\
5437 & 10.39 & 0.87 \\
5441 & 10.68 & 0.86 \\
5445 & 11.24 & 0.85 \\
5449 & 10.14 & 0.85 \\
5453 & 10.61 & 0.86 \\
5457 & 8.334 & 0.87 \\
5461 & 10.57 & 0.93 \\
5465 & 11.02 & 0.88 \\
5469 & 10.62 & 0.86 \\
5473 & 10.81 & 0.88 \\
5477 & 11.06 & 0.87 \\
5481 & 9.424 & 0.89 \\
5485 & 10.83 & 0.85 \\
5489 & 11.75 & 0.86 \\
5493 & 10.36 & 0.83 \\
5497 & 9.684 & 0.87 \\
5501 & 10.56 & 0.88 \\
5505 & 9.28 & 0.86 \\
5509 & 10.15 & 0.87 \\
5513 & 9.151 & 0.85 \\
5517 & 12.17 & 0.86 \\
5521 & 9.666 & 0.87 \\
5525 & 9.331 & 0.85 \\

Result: 0.468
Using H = 11.3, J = 10.6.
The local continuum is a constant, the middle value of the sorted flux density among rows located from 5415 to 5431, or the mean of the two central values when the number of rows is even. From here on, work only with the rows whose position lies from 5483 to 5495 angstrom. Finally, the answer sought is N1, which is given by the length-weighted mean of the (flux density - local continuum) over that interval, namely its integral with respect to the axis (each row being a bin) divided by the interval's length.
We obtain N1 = -0.7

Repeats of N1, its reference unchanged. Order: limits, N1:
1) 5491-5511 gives -1.7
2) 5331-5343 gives -2.6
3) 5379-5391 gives -1.5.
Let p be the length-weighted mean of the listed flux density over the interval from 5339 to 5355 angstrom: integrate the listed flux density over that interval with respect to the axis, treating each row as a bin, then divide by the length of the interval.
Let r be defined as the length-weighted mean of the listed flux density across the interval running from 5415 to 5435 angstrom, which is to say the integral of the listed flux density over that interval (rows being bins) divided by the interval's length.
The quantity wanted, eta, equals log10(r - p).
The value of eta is 0.1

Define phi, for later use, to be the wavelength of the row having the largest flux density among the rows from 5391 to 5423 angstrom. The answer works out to 5421 angstrom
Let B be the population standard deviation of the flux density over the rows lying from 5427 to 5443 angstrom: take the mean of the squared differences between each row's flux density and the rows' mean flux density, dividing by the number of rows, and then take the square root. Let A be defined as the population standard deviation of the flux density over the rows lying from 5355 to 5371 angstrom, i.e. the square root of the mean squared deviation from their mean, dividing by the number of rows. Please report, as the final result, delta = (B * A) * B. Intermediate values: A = 0.33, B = 0.86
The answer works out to 0.24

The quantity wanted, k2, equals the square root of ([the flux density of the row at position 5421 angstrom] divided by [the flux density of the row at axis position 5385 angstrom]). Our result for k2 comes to 1.09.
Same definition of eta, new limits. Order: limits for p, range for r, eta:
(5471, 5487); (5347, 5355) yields -0.6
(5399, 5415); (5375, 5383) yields -0.3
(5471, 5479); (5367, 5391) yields -1.6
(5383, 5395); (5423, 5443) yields 0.2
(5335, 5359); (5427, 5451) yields -0.5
